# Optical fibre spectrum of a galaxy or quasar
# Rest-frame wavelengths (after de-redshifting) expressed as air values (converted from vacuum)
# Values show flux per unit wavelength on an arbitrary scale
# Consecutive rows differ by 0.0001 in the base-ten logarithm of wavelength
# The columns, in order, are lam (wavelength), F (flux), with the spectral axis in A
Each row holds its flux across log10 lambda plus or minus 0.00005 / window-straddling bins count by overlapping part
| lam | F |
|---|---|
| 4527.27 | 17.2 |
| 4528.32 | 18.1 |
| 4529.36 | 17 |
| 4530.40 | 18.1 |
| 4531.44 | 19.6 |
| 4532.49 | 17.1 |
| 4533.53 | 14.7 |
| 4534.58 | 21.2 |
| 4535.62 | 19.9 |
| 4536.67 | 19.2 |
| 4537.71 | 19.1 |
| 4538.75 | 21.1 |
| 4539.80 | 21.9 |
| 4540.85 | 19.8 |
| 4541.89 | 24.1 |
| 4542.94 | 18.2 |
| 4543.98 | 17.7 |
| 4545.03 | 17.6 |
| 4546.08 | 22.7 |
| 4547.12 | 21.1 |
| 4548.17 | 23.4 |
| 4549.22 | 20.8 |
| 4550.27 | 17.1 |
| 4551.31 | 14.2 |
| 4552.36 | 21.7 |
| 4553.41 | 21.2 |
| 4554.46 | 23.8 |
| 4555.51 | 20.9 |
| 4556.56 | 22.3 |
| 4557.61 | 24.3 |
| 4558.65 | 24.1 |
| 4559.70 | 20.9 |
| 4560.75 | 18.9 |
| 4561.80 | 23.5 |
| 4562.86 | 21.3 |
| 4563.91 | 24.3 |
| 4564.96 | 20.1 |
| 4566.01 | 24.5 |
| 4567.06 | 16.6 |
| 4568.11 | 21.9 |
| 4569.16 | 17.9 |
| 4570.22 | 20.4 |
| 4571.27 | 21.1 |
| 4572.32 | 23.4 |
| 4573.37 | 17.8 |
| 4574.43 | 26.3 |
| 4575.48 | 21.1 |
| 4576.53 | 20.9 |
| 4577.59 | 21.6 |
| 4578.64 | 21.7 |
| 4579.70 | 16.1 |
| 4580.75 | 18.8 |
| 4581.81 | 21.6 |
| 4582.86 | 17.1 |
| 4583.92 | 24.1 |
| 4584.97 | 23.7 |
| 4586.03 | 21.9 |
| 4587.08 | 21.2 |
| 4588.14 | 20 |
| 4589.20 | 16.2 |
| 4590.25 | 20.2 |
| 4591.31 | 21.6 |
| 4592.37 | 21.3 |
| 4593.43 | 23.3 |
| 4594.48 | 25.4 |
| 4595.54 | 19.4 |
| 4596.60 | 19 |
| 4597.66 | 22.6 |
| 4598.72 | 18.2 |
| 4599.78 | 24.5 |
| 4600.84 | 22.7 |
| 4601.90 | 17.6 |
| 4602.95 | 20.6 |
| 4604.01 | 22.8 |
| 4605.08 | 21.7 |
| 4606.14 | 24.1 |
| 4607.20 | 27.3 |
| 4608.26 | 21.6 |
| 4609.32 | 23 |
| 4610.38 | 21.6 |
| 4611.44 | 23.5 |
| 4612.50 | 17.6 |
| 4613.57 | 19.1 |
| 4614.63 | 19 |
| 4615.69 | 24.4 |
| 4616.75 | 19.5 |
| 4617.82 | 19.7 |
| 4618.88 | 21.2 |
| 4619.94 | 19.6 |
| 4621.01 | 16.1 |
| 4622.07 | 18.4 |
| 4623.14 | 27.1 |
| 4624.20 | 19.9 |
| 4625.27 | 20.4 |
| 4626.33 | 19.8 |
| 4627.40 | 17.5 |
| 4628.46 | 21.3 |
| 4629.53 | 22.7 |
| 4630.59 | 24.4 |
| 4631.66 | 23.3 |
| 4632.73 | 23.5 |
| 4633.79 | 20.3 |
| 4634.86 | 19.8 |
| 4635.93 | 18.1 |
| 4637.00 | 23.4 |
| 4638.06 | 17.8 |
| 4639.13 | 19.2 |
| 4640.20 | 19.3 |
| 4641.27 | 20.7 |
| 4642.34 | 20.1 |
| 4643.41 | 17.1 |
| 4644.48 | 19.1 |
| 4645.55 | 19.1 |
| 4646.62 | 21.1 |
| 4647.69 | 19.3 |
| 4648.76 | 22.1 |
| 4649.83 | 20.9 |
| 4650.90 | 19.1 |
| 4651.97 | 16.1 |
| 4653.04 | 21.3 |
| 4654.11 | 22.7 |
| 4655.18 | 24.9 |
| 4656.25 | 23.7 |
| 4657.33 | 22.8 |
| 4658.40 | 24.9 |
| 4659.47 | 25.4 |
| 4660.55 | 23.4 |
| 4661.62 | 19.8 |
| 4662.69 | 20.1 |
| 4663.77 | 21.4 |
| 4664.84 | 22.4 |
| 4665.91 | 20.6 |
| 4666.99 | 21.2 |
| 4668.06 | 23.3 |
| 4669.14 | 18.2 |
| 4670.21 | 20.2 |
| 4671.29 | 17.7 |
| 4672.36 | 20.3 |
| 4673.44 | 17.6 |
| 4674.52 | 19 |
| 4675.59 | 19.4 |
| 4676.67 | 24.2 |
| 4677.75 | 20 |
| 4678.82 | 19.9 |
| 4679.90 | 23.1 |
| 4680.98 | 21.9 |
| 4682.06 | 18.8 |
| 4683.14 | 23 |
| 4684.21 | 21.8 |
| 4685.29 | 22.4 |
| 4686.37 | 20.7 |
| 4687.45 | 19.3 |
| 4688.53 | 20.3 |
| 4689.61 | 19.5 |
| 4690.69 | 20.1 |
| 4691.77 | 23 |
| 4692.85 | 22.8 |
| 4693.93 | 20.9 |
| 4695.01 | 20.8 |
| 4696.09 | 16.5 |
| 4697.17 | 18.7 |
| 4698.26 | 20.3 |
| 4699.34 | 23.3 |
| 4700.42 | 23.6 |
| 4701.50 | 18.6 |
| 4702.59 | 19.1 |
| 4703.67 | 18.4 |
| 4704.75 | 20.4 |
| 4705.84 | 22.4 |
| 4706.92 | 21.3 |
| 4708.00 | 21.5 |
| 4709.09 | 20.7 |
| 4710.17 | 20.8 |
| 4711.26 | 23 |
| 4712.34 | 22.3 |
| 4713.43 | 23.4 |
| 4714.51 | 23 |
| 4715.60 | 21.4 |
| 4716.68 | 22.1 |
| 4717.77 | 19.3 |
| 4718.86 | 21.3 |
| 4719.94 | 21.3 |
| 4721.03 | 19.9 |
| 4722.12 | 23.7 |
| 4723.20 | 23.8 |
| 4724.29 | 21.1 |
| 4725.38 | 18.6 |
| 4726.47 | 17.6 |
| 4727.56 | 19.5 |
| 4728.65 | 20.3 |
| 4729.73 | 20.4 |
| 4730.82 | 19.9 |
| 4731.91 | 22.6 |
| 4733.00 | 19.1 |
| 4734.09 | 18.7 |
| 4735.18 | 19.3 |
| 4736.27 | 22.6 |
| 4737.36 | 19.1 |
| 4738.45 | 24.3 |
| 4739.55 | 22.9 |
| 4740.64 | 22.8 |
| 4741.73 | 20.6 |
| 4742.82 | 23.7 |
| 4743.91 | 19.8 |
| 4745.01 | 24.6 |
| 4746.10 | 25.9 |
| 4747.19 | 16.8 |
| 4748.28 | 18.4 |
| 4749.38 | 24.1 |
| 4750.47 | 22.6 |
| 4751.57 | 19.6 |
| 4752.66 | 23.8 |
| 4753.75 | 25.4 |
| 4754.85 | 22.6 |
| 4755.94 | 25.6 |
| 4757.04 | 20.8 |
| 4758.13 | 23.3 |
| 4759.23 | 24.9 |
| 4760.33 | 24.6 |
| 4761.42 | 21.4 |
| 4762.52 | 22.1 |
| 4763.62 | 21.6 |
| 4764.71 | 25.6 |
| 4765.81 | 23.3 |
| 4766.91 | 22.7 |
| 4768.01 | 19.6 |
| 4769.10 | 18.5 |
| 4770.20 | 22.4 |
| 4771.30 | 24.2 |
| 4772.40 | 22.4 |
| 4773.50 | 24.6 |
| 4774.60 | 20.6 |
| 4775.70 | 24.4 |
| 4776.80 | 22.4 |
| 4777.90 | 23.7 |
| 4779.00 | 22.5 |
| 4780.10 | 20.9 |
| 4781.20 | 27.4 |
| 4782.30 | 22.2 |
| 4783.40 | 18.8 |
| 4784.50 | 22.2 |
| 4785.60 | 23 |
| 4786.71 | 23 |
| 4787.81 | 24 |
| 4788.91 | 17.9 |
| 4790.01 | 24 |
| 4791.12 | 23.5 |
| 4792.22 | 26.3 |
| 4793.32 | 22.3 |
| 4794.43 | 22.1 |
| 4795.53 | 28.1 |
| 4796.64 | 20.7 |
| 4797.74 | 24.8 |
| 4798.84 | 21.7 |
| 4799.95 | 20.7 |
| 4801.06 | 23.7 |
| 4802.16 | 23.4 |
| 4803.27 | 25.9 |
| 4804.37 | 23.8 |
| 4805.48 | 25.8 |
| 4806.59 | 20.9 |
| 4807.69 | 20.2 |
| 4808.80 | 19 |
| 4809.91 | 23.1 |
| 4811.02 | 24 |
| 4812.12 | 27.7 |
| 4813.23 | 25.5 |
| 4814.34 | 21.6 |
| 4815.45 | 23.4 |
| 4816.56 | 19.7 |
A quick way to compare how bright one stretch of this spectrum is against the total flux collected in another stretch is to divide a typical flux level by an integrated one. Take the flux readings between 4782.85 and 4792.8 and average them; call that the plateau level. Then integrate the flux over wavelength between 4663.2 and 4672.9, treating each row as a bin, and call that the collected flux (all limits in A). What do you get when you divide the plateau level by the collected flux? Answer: 0.113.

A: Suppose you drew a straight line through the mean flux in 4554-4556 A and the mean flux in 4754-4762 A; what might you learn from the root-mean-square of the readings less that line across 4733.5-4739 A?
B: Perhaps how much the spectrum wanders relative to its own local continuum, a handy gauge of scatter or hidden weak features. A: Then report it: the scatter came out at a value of 3.3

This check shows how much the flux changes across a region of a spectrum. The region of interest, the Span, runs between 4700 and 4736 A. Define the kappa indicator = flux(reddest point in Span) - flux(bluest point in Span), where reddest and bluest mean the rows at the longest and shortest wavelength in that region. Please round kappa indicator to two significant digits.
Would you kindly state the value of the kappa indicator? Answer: -4.3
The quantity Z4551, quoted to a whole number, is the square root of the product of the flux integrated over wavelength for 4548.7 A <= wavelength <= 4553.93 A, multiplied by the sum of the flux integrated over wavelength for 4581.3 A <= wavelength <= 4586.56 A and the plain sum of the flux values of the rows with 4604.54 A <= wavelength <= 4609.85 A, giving 152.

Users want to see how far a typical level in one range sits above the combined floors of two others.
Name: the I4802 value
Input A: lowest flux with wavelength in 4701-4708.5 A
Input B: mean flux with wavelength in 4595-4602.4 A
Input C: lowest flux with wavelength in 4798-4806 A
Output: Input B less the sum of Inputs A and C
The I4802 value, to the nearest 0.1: -18.5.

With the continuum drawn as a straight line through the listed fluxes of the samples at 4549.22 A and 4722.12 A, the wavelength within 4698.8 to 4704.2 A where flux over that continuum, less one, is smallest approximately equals 4703.67 A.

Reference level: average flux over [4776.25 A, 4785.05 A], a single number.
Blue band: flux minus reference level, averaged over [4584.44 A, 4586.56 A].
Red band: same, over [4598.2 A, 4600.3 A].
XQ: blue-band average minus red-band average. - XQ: 1.4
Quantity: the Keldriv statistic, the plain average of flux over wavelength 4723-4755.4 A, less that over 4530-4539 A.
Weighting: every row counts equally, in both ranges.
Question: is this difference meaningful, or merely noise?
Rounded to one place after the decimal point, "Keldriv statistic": 2.5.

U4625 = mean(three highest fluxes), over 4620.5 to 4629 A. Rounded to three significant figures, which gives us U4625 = 22.9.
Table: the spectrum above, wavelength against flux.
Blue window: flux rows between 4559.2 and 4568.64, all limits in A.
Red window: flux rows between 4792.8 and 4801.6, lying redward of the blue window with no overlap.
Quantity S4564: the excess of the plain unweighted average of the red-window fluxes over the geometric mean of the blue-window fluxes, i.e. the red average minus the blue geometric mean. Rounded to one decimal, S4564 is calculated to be 1.8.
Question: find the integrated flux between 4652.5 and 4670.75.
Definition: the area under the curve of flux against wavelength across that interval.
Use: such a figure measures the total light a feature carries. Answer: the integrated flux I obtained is 404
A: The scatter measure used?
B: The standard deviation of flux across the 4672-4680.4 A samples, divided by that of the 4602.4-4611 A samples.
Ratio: 1.03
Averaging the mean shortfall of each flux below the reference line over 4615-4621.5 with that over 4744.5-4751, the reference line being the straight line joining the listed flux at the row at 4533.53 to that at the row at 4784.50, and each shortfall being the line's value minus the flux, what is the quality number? -1.9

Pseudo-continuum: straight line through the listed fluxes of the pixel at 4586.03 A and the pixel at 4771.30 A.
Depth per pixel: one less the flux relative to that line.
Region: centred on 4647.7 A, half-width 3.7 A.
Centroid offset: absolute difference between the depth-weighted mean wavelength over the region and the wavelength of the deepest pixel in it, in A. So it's 3.5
